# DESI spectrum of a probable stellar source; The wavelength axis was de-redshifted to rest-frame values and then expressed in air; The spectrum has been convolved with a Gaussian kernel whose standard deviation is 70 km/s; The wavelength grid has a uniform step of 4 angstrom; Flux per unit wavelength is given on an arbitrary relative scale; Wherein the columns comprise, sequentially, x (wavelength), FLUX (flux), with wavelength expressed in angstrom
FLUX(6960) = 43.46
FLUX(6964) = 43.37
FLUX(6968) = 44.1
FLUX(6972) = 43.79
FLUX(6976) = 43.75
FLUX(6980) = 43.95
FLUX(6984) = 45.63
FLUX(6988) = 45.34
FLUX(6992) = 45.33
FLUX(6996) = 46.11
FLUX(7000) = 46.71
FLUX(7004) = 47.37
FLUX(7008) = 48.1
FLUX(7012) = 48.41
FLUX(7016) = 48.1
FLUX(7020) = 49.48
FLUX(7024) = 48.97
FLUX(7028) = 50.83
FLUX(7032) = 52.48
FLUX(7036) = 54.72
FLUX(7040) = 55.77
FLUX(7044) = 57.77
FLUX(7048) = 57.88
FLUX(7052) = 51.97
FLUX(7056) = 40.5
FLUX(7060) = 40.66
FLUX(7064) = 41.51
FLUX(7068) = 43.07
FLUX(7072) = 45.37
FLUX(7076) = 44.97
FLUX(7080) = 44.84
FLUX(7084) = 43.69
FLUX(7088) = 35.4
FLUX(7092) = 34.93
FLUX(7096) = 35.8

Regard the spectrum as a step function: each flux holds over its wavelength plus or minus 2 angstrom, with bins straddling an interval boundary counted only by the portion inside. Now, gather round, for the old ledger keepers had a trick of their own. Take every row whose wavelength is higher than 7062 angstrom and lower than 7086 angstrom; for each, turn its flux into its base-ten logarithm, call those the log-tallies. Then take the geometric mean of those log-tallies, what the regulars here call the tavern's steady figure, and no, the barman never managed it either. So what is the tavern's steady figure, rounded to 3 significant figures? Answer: 1.64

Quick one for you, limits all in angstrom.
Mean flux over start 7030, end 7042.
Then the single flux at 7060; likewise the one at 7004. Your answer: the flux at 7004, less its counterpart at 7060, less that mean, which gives -48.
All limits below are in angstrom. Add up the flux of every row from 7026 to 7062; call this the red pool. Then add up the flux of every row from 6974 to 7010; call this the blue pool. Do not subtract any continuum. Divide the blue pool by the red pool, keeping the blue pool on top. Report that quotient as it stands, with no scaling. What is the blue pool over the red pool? 0.89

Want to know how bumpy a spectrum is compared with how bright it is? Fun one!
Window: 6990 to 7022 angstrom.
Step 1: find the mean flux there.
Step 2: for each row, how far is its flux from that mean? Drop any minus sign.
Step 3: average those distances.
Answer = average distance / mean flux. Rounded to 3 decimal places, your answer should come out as 0.023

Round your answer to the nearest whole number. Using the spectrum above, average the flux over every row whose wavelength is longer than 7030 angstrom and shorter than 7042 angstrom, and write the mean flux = 54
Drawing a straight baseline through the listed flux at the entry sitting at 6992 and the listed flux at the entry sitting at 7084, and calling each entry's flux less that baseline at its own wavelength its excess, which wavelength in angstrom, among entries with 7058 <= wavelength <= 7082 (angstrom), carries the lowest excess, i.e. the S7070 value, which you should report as 7060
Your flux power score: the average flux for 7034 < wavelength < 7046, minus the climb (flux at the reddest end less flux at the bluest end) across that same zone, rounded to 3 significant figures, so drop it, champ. 53.0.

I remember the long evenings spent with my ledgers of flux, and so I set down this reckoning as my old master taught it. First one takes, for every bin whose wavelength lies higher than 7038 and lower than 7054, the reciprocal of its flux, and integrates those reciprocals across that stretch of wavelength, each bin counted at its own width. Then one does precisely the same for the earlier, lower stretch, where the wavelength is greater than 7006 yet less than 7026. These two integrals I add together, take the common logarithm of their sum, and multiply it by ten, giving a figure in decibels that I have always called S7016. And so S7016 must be -1.6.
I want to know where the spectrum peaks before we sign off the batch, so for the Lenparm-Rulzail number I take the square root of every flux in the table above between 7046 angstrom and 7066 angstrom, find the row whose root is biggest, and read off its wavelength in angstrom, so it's 7048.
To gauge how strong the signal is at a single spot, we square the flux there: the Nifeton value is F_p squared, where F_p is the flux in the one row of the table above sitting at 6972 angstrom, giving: 1918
